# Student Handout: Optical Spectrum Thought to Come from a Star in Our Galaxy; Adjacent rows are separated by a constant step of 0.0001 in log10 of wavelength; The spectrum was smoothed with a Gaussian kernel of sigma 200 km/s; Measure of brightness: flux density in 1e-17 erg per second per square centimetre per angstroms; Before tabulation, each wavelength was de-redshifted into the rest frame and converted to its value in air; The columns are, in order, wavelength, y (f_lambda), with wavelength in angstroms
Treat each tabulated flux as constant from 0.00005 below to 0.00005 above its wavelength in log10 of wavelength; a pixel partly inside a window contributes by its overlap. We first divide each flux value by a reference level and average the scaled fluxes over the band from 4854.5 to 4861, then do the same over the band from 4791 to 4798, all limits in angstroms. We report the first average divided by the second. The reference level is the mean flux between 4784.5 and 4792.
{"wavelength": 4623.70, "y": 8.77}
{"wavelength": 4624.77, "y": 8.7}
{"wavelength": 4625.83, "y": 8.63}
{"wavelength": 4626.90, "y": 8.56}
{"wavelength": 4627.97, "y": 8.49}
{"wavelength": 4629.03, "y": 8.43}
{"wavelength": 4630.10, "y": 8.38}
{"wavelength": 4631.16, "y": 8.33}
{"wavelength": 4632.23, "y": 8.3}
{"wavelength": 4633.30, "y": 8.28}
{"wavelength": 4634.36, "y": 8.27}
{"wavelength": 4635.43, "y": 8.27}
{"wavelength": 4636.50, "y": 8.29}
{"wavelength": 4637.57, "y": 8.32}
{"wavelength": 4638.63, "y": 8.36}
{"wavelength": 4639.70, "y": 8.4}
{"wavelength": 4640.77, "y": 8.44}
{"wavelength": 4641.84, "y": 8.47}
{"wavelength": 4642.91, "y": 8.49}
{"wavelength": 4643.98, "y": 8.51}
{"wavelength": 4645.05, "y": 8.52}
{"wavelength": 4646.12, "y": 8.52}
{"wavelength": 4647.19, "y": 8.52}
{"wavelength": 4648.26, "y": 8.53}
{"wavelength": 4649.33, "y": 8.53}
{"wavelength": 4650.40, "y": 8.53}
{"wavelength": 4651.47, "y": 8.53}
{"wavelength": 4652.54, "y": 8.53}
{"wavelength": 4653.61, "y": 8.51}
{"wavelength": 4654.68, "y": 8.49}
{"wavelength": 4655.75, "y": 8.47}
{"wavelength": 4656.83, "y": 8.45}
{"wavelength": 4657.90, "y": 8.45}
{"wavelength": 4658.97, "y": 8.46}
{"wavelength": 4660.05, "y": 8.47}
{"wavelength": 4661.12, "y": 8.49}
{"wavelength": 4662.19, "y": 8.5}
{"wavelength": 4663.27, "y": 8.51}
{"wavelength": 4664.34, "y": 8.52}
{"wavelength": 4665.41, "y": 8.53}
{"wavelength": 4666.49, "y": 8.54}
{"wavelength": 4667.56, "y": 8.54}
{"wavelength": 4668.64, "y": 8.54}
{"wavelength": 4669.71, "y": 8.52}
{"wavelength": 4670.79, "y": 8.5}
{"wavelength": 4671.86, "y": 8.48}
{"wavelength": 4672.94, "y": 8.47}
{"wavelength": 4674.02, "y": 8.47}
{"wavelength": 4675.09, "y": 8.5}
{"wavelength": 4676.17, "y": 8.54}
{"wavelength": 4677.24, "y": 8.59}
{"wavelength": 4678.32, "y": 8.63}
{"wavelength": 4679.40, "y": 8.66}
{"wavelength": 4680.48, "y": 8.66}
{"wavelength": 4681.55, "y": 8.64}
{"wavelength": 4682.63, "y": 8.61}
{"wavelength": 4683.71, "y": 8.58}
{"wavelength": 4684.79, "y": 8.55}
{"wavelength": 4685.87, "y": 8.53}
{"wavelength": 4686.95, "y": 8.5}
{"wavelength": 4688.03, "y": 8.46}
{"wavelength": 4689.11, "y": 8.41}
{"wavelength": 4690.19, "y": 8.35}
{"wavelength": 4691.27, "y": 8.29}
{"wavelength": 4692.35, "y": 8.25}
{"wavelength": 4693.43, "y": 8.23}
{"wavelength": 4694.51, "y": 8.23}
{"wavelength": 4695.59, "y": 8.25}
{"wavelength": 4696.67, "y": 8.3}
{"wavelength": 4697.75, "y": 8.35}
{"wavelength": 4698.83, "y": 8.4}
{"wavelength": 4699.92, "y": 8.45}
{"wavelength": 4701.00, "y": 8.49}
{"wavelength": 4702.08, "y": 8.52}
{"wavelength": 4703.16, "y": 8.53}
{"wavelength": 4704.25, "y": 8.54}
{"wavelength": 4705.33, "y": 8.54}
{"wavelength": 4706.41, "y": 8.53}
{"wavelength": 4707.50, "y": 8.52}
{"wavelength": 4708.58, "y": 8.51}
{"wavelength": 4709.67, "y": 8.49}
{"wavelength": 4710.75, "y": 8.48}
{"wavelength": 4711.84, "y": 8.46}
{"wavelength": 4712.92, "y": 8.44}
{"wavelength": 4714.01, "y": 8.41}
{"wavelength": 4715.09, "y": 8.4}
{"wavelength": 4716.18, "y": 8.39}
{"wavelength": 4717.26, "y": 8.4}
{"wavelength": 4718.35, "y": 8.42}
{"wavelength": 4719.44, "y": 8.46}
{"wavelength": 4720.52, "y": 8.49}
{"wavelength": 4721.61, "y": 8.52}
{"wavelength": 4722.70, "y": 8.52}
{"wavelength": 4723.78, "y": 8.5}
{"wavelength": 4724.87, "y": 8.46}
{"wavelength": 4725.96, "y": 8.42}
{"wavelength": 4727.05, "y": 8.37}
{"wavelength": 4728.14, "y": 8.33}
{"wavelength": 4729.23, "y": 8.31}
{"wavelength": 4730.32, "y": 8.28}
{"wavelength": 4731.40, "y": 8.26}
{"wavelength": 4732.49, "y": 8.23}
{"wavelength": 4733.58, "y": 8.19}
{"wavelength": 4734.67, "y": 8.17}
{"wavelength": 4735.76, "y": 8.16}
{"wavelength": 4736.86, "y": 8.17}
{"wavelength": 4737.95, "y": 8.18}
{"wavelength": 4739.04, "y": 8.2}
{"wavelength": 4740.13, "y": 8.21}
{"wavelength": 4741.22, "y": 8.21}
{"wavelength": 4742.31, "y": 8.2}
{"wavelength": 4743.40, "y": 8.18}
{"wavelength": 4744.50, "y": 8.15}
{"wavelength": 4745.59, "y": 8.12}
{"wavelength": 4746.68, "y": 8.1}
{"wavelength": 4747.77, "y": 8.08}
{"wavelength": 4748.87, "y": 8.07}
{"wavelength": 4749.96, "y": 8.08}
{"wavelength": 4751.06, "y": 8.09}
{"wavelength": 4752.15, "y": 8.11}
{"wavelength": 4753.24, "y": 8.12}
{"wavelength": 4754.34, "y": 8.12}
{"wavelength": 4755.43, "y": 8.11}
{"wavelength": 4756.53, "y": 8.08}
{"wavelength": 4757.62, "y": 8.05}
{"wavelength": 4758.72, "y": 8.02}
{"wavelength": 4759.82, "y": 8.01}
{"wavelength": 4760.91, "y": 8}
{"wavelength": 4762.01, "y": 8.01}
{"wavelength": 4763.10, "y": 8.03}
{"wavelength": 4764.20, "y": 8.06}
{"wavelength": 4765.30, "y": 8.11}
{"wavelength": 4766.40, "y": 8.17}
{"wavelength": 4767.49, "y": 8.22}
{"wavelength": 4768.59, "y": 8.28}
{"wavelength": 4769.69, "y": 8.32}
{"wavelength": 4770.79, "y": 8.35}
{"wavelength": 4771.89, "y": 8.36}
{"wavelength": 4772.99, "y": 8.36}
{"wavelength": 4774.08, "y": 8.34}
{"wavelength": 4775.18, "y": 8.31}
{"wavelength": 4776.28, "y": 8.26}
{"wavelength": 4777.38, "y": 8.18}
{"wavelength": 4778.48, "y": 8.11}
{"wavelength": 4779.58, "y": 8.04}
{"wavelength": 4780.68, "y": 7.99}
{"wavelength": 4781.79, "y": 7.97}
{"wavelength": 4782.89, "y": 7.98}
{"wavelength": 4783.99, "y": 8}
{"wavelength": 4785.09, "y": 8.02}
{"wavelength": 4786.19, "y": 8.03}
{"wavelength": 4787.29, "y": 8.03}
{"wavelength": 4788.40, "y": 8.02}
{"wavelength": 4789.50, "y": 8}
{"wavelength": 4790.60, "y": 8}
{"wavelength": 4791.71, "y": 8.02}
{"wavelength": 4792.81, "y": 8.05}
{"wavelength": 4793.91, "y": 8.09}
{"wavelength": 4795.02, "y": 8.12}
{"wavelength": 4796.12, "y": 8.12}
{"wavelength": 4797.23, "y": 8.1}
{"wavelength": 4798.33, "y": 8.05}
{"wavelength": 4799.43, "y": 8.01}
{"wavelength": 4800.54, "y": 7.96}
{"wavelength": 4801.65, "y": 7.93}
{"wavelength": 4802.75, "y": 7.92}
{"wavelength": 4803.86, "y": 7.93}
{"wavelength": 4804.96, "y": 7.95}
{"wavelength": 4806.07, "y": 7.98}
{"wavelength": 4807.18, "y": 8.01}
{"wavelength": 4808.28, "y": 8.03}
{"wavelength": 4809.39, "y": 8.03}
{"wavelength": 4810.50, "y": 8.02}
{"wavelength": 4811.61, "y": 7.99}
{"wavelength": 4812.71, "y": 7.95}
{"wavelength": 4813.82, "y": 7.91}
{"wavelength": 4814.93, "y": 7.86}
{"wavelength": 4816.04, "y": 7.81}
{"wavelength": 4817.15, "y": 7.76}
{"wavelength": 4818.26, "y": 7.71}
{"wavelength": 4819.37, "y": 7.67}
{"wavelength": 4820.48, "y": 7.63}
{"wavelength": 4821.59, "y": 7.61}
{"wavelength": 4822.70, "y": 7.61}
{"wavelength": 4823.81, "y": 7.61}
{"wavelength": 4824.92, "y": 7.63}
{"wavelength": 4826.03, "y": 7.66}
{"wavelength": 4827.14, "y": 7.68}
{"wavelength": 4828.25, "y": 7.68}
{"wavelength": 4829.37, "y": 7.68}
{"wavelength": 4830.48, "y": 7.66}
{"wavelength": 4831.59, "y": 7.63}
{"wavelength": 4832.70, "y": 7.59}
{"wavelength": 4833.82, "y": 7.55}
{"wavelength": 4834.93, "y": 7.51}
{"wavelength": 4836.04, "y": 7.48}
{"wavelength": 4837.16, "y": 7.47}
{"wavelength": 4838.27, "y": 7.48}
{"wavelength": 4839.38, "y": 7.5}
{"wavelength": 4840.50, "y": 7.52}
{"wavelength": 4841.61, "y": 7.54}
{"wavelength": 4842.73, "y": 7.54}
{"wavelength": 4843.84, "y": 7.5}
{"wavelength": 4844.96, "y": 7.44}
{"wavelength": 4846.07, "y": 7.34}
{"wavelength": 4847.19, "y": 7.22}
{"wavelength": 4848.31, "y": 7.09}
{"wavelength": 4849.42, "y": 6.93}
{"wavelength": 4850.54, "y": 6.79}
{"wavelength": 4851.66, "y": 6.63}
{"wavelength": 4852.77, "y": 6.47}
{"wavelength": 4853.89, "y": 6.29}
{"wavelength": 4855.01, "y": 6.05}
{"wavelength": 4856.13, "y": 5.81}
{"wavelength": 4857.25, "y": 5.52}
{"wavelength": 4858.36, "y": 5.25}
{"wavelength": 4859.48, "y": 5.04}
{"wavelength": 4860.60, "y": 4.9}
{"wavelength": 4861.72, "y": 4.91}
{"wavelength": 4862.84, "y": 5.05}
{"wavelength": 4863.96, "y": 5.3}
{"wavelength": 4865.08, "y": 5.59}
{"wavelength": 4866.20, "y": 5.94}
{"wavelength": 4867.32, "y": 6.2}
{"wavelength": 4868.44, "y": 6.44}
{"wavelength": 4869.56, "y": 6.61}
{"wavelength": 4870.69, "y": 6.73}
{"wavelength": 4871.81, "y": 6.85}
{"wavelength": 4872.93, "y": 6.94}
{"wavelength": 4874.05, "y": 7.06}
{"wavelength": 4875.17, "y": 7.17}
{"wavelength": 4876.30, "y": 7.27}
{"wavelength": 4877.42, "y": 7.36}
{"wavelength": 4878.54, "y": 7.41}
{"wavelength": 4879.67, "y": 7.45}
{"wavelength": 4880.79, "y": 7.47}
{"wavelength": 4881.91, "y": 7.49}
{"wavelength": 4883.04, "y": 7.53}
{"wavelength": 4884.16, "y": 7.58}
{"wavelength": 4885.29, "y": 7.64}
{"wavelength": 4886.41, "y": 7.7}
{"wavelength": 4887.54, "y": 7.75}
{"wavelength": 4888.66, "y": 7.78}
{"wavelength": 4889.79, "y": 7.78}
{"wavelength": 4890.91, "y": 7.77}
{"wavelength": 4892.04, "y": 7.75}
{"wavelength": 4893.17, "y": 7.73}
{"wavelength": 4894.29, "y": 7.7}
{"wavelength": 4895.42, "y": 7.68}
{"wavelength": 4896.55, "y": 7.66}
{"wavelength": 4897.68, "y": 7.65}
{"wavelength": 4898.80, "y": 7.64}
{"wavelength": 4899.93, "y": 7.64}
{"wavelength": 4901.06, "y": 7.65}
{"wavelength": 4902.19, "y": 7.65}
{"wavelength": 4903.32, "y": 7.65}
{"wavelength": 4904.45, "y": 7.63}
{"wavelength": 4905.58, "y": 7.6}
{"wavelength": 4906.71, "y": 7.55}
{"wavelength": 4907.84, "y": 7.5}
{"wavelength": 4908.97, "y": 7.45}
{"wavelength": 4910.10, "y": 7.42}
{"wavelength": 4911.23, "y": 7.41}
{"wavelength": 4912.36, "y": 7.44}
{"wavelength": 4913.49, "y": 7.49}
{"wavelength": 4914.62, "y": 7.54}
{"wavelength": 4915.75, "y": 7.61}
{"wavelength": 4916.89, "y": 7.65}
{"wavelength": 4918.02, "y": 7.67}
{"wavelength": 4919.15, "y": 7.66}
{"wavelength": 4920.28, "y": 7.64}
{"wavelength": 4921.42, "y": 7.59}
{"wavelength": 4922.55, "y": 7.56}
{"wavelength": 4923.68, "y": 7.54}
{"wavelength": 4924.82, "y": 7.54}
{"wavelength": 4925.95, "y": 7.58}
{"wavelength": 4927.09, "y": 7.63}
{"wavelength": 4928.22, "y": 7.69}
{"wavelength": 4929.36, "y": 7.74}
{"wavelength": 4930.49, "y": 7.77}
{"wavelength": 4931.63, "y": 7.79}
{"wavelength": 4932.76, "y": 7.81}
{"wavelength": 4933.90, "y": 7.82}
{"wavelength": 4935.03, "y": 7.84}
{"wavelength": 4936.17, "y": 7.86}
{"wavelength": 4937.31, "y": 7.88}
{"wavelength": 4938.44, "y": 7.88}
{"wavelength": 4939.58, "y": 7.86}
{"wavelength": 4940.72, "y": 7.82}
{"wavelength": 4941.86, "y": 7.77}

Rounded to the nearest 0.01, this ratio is 0.67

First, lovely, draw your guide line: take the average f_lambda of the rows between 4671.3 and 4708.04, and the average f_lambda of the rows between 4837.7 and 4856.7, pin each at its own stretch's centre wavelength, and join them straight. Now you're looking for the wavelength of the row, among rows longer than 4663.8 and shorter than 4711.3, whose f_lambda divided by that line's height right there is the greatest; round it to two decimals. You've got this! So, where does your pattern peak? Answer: 4708.58 angstroms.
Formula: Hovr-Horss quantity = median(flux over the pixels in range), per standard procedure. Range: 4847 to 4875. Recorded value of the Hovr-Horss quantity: 6.3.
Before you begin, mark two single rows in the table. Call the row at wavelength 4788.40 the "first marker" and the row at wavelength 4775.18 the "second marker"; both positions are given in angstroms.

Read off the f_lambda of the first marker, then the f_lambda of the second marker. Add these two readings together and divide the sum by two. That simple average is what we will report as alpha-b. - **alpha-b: 8.2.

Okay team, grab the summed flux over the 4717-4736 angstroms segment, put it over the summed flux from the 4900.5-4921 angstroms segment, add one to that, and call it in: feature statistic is 2.105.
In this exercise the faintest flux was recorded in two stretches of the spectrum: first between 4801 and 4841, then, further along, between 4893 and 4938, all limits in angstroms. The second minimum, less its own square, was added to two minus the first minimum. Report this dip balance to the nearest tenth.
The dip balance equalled -53.0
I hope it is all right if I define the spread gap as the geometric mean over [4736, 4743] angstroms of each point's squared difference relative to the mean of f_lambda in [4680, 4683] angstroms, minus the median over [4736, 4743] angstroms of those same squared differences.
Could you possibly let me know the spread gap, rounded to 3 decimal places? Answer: 0.004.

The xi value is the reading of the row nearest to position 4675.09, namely 8.5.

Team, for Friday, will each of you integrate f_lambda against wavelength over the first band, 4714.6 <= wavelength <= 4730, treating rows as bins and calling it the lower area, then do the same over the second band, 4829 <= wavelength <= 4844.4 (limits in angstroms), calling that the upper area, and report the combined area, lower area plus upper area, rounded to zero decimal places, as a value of 246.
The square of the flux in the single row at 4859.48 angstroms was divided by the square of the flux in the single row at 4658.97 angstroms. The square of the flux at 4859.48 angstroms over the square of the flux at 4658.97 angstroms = 0.35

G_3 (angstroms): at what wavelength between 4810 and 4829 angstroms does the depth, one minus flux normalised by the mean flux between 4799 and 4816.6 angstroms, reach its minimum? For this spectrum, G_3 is 4810.50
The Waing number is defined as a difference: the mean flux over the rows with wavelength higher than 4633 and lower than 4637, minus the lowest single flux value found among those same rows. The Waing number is 0.01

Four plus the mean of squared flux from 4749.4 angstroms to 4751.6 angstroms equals 69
